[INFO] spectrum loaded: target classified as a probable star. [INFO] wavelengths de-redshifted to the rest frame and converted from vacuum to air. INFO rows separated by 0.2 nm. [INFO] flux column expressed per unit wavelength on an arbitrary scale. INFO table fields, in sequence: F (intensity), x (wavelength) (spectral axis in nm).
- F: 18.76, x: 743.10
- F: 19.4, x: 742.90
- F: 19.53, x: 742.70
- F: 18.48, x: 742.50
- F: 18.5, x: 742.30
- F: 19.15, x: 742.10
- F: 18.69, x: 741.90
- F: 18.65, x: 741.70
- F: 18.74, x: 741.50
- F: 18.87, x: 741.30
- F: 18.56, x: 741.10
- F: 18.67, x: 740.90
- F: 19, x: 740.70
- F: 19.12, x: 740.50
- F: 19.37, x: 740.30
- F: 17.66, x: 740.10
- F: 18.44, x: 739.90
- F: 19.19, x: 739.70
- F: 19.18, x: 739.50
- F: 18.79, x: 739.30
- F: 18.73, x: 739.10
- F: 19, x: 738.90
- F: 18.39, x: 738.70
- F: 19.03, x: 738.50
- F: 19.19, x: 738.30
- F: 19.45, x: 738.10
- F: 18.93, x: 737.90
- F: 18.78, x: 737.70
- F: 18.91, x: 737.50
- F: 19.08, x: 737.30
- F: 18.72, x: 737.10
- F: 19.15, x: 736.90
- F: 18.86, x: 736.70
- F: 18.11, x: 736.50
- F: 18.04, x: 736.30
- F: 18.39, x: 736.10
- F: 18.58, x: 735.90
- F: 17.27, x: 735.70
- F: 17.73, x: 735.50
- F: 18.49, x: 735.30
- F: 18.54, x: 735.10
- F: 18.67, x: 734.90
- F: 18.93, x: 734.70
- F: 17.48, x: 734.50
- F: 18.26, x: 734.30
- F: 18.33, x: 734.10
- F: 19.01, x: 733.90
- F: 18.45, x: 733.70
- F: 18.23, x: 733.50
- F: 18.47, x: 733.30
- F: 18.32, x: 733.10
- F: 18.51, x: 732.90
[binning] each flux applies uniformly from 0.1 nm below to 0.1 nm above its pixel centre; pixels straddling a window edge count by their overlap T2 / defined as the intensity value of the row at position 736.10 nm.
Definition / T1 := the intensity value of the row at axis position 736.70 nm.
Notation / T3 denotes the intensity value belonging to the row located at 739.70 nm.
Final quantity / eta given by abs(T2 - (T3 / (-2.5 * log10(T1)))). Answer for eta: 24.4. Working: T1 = 18.86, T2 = 18.39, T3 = 19.19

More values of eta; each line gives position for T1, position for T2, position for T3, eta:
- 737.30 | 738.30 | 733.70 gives 25.0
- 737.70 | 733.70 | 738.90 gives 24.4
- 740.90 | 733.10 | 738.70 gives 24.1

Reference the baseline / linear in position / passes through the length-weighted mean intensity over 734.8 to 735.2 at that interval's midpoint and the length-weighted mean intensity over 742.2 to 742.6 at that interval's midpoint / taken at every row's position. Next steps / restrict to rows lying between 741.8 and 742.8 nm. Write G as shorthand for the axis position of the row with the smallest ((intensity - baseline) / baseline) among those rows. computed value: 742.50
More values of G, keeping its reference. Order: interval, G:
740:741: 740.10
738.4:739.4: 738.70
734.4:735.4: 734.50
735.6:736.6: 735.70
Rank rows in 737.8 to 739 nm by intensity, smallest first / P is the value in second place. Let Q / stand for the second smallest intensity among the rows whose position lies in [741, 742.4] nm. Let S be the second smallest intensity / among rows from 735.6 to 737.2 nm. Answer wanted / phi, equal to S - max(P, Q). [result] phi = -0.9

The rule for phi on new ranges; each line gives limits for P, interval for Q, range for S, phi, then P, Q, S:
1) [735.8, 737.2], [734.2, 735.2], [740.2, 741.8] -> 0.4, 18.11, 18.26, 18.65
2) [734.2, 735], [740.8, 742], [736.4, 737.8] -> 0.1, 18.26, 18.65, 18.72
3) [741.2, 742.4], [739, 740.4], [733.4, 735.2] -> -0.4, 18.65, 18.44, 18.23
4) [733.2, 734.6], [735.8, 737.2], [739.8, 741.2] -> 0.2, 18.23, 18.11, 18.44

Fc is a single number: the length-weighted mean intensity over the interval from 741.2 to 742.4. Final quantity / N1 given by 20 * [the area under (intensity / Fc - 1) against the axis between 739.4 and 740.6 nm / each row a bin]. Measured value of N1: 0.08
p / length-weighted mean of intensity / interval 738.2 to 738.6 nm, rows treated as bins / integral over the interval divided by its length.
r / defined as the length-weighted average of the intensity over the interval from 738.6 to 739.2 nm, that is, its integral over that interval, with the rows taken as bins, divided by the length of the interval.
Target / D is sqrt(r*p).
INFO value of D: 18.9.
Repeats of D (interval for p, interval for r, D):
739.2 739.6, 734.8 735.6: 18.7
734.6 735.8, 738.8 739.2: 18.6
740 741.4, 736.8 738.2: 18.9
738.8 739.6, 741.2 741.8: 18.8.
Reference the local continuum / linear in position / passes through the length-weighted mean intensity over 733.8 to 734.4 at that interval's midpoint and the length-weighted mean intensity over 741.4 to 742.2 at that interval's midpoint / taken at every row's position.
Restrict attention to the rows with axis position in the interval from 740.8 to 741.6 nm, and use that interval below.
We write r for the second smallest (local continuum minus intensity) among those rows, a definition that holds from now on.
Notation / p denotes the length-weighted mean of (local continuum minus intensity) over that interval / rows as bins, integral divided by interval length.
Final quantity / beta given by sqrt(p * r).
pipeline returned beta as 0.1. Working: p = 0.08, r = 0.1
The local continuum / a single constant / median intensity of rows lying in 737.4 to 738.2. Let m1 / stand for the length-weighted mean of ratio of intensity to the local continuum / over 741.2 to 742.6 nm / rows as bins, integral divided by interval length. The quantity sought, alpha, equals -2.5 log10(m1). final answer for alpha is 0.011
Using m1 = 0.99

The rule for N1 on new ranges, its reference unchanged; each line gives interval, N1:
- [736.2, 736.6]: -0.29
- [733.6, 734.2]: -0.11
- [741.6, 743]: 0.22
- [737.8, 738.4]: 0.27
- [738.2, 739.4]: 0.11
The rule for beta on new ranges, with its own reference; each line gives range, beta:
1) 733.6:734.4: 0.0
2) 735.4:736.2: 0.4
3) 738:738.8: 0.4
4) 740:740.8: 0.1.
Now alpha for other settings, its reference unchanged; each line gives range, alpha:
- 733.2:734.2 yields 0.024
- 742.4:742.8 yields -0.005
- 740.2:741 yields -0.007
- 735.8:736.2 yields 0.025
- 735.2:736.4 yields 0.049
